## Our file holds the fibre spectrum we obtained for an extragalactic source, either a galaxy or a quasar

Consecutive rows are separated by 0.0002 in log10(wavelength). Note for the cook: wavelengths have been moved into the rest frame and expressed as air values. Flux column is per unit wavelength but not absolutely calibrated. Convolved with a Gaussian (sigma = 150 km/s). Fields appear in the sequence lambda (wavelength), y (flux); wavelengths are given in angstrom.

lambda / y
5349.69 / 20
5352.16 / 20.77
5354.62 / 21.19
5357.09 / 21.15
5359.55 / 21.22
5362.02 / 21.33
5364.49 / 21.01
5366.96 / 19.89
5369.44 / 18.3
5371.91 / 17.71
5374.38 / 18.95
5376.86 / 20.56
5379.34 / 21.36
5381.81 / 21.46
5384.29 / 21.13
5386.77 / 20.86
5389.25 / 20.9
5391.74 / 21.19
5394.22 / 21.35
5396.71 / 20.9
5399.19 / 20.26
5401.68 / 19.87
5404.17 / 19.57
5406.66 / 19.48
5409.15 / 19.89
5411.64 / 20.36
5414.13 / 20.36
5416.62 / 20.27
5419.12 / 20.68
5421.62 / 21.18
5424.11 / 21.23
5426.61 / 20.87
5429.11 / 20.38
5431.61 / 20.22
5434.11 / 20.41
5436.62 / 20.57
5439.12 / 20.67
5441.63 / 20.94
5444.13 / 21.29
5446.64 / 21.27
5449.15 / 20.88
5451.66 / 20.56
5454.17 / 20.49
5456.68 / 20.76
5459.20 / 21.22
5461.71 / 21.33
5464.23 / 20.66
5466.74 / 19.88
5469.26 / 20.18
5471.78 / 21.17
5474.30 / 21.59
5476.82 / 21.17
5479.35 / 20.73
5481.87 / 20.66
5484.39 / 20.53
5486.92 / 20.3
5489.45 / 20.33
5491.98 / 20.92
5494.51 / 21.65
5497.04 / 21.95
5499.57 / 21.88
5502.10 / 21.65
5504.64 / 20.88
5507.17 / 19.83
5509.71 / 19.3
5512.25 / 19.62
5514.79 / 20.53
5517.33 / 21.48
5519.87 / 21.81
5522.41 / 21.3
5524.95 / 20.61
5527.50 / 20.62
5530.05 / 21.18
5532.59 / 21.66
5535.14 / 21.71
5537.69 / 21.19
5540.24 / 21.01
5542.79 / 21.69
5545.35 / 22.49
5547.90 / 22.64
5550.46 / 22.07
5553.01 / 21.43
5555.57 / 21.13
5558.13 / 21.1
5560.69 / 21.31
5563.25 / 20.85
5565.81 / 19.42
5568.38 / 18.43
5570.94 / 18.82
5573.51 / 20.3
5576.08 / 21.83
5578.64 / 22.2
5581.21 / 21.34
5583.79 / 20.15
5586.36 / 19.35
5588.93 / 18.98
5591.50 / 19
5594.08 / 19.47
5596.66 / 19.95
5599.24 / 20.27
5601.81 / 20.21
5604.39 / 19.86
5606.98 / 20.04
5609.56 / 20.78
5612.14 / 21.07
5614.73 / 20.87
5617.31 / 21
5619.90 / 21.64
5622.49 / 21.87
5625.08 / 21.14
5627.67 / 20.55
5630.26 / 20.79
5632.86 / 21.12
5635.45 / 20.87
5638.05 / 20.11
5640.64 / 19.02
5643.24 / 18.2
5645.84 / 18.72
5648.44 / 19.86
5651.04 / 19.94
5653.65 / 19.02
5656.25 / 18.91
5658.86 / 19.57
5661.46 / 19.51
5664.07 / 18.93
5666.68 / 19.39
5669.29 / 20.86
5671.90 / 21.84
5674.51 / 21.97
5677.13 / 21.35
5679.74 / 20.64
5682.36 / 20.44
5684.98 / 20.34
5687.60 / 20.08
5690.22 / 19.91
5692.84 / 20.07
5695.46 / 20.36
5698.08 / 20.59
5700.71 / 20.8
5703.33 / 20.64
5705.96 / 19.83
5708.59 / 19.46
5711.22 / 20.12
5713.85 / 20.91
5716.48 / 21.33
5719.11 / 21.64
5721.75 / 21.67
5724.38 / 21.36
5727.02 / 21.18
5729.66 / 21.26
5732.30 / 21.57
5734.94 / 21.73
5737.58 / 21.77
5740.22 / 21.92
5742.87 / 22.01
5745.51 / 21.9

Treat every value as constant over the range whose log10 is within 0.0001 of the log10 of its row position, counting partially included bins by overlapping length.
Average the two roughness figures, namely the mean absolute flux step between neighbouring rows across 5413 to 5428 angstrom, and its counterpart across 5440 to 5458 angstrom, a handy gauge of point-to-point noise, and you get 0.26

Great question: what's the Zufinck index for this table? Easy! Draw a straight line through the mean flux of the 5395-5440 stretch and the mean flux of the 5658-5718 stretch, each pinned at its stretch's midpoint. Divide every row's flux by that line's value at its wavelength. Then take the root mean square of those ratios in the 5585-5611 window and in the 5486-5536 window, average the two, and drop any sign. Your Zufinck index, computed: 1.00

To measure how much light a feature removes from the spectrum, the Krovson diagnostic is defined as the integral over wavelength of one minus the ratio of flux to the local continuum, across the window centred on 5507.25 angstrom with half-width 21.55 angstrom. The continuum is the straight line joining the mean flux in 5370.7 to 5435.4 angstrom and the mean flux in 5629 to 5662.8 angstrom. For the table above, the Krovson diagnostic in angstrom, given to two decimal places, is -1.62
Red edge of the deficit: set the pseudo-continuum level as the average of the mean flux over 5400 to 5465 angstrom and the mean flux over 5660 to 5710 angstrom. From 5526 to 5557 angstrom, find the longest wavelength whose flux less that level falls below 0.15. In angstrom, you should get 5527.50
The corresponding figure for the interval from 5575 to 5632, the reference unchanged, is 5627.67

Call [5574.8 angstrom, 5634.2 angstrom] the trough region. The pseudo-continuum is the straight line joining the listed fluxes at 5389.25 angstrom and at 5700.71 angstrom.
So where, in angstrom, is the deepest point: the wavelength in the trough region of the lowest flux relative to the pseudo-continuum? 5588.93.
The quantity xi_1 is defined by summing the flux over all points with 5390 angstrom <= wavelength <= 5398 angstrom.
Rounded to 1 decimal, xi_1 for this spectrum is 63.4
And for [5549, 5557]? 64.6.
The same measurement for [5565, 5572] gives 56.7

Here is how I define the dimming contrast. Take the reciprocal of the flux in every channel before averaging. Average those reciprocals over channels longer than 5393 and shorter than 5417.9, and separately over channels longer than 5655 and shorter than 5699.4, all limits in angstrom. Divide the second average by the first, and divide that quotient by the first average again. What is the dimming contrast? 20.2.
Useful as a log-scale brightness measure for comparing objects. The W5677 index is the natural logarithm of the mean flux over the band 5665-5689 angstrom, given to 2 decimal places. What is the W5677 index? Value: 3.03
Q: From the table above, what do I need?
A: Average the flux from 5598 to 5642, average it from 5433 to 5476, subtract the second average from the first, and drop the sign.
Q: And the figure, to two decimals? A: 0.16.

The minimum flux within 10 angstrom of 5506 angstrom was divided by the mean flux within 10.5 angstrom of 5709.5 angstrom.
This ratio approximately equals 0.94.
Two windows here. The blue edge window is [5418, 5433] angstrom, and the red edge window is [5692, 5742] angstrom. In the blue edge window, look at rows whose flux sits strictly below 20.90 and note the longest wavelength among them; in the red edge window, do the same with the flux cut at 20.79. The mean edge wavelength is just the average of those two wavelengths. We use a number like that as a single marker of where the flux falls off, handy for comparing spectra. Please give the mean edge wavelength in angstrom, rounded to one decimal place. 5571.4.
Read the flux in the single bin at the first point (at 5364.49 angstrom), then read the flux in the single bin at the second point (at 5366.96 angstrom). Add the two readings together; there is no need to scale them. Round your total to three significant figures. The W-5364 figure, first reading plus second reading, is 40.9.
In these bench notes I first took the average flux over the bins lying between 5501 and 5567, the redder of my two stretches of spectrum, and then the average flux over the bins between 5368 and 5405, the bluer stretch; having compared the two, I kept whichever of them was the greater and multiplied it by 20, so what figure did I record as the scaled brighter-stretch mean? 422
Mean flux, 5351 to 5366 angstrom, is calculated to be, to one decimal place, 21.1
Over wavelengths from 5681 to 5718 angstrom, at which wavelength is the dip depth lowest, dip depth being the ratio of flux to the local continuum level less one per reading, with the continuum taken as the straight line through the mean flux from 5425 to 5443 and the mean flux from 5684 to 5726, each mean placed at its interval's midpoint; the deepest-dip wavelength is 5708.59 angstrom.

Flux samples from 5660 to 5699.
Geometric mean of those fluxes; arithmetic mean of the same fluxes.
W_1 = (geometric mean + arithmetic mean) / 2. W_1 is 20.4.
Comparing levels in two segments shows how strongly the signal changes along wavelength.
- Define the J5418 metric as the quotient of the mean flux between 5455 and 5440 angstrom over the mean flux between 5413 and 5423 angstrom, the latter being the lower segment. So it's 1.01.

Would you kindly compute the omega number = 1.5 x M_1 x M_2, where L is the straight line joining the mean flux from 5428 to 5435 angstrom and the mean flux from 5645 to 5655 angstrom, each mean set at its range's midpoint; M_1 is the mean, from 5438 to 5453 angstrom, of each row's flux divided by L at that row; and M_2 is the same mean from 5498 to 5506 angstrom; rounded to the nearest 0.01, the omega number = 1.66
